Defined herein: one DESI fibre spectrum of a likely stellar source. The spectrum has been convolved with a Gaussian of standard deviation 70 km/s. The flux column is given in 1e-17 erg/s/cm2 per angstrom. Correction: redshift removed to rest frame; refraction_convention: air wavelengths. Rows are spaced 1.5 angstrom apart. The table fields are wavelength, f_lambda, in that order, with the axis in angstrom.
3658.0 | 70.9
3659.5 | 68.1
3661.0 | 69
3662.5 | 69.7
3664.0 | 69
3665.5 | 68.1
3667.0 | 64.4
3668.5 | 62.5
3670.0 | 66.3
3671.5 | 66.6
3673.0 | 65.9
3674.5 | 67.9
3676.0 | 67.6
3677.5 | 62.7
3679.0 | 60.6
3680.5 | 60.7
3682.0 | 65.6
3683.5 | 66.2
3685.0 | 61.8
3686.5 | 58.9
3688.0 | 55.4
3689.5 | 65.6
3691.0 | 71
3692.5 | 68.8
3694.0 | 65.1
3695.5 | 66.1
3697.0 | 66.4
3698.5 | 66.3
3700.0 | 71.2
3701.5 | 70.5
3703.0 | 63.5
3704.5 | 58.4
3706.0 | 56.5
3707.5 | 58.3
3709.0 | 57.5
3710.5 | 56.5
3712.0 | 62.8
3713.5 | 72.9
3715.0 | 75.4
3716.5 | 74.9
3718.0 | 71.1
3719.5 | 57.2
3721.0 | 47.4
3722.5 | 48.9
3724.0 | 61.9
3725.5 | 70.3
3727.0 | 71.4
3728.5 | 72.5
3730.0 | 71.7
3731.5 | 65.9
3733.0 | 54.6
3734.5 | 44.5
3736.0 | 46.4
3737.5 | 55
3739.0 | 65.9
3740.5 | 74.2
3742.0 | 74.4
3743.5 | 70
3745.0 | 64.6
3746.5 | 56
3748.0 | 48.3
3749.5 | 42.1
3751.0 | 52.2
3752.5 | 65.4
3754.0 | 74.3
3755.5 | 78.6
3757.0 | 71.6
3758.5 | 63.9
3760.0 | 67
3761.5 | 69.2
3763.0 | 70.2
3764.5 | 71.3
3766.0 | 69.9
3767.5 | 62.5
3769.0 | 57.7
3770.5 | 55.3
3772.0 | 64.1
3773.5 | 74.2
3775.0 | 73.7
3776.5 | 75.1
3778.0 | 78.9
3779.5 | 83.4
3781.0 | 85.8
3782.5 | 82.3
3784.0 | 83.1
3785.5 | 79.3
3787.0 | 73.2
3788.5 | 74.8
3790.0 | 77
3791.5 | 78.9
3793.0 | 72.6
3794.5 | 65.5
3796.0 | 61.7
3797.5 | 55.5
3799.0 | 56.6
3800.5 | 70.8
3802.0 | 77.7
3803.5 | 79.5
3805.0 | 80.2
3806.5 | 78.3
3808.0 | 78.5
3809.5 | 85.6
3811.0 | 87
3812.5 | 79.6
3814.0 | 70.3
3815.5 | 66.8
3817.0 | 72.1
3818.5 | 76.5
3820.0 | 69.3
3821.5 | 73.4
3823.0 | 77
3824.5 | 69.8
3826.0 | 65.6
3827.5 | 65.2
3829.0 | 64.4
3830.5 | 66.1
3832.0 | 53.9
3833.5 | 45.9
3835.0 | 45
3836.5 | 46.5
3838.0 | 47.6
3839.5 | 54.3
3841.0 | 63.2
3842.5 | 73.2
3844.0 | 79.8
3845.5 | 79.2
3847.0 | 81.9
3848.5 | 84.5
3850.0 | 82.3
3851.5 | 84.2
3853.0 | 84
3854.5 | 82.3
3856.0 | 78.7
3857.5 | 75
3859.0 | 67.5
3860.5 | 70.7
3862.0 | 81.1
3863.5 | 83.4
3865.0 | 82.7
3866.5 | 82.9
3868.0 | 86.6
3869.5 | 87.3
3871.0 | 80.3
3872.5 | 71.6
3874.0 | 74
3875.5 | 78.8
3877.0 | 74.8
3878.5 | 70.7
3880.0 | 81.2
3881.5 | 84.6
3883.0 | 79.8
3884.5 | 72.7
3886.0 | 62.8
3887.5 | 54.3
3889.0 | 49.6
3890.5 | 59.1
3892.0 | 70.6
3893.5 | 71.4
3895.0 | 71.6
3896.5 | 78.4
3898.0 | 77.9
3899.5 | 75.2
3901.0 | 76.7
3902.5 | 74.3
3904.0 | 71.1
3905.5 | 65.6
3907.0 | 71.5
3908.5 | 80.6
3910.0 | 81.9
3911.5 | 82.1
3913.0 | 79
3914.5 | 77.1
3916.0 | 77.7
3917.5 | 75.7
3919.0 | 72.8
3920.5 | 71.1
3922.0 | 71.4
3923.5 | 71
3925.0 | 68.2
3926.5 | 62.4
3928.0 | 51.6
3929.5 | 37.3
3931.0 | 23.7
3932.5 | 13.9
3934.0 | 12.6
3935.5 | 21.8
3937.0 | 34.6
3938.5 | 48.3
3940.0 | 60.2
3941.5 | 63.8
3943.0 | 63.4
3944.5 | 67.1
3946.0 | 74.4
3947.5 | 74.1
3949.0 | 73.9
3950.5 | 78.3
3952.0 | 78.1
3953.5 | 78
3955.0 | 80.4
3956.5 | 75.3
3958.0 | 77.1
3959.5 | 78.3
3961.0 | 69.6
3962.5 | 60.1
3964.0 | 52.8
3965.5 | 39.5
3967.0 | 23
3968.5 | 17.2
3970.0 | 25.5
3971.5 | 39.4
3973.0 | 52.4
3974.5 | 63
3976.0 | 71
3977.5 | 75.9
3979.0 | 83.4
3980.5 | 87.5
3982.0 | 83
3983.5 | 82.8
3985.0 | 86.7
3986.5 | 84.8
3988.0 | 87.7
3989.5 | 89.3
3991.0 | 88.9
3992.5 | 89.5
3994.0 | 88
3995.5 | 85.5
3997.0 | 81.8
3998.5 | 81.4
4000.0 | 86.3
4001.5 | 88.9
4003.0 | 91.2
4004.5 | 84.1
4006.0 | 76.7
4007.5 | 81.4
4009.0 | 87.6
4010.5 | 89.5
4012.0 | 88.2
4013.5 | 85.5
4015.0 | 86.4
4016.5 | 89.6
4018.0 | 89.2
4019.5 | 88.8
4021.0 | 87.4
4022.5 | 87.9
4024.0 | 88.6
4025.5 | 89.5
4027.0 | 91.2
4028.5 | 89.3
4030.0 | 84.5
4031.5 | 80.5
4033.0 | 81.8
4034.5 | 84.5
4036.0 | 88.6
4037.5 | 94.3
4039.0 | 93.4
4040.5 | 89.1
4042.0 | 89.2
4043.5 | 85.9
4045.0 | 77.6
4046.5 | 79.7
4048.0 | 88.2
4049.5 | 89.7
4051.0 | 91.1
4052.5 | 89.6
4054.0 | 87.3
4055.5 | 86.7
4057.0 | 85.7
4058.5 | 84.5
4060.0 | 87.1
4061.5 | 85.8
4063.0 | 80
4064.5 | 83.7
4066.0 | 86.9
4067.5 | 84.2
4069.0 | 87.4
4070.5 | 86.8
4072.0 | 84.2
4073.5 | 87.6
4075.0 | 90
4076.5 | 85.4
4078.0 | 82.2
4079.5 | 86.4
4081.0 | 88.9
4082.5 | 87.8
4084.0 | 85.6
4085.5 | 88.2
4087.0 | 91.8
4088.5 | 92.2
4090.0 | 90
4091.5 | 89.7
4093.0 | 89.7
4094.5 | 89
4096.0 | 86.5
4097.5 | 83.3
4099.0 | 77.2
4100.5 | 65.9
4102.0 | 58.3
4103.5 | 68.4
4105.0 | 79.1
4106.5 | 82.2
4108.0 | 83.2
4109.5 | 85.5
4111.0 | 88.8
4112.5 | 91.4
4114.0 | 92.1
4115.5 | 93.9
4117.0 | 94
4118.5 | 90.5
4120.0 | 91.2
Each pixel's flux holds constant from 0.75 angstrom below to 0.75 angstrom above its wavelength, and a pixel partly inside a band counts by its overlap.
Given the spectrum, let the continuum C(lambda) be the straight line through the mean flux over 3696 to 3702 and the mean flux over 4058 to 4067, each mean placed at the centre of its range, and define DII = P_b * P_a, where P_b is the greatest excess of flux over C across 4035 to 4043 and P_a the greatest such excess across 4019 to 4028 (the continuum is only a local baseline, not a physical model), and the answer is 87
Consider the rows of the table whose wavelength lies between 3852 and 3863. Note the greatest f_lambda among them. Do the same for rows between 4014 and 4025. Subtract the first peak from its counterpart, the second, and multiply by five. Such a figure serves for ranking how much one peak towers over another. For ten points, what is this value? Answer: 28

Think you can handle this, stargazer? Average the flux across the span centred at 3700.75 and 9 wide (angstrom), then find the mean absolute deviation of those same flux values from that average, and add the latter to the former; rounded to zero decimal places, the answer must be 69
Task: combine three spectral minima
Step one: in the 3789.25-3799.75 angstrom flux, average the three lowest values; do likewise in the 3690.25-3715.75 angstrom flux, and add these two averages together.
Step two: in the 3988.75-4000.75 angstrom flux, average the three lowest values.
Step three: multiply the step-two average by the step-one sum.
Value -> 9514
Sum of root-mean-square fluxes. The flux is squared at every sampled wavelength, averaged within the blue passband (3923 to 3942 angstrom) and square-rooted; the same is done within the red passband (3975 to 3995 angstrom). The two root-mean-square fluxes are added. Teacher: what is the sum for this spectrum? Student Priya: 133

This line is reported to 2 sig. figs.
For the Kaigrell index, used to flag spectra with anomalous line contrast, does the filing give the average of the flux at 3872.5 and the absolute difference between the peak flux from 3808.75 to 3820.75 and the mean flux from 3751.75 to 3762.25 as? 44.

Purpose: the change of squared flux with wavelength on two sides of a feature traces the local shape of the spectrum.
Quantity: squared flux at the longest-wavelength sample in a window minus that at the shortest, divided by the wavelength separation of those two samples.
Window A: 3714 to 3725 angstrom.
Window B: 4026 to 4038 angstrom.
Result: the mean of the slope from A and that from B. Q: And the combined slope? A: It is -76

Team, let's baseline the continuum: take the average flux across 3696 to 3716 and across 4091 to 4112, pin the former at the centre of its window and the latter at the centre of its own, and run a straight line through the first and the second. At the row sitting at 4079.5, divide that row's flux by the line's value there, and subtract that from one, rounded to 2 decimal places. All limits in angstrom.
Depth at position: -0.09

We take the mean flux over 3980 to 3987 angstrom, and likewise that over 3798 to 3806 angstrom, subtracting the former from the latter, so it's -12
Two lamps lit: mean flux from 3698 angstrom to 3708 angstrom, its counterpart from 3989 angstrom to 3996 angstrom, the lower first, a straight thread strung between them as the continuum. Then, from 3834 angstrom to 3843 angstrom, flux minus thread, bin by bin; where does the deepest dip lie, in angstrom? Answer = 3835.0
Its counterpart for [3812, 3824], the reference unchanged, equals 3815.5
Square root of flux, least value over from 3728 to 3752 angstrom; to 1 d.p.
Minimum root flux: 6.5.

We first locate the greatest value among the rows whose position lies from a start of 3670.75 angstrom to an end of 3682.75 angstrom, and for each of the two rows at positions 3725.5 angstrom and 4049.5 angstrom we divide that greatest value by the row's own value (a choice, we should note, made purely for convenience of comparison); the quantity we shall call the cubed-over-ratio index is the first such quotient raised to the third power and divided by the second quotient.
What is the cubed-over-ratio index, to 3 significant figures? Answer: 1.19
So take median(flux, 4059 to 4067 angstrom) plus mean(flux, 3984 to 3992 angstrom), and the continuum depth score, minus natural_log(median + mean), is -5.15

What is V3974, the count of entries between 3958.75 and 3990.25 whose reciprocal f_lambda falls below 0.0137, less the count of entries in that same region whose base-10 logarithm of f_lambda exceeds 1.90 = 2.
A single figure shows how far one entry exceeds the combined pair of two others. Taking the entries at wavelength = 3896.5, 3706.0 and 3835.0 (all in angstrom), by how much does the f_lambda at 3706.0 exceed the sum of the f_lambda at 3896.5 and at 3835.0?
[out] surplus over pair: -67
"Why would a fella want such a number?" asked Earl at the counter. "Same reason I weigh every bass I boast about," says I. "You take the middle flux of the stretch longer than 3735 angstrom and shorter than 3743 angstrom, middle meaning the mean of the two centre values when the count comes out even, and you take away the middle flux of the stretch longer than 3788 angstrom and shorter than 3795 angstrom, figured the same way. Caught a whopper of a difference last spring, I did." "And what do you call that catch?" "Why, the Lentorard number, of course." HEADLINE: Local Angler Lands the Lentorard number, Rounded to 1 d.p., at -8.9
